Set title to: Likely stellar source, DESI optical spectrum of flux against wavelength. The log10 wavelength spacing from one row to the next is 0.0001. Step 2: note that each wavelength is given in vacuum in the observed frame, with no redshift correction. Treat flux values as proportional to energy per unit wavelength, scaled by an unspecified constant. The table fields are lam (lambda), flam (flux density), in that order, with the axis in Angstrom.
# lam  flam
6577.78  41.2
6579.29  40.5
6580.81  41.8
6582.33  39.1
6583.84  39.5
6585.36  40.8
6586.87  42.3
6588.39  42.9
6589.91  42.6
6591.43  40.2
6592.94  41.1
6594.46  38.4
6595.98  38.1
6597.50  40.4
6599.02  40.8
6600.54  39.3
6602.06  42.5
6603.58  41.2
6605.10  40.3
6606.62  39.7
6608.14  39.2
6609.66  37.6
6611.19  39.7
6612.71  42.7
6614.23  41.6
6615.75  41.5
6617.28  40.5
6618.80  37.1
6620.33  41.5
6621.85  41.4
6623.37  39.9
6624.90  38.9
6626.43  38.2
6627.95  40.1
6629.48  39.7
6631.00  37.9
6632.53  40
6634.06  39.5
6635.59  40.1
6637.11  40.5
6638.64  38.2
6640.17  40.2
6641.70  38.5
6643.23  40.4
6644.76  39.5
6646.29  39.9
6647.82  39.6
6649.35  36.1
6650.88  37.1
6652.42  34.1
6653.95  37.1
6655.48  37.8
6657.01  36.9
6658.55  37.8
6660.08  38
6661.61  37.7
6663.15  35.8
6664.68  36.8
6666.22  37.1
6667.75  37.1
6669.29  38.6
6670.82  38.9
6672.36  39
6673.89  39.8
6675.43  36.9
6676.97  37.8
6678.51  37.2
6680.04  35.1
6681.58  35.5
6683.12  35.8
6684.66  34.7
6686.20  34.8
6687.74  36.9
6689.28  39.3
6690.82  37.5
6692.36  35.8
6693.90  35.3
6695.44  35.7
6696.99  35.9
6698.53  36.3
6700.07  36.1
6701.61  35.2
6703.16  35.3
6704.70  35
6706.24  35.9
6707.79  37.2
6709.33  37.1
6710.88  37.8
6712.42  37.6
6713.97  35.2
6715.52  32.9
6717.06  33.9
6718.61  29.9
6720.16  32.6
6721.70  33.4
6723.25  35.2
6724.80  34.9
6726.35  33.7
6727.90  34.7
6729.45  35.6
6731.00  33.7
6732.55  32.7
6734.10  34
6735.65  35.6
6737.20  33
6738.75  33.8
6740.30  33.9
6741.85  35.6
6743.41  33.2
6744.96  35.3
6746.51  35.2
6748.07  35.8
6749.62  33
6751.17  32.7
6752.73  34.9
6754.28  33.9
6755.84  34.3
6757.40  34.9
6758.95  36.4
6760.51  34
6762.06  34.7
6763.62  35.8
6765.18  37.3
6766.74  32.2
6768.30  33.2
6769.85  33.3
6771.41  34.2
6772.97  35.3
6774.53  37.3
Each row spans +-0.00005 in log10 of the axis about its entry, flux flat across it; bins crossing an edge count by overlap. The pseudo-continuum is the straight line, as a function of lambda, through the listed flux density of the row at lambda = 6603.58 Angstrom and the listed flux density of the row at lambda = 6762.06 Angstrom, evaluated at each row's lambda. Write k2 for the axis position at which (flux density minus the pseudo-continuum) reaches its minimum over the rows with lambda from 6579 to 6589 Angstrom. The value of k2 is 6582.33 Angstrom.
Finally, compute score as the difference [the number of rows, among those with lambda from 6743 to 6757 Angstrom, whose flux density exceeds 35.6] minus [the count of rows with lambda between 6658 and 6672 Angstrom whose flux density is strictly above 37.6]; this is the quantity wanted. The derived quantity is -4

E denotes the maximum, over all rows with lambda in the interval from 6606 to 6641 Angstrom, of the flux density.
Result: 42.7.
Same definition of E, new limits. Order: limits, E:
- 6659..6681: 39.8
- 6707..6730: 37.8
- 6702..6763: 37.8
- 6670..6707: 39.8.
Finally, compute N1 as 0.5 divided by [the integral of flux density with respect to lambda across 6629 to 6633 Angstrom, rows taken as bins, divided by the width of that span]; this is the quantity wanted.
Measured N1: 0.0128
